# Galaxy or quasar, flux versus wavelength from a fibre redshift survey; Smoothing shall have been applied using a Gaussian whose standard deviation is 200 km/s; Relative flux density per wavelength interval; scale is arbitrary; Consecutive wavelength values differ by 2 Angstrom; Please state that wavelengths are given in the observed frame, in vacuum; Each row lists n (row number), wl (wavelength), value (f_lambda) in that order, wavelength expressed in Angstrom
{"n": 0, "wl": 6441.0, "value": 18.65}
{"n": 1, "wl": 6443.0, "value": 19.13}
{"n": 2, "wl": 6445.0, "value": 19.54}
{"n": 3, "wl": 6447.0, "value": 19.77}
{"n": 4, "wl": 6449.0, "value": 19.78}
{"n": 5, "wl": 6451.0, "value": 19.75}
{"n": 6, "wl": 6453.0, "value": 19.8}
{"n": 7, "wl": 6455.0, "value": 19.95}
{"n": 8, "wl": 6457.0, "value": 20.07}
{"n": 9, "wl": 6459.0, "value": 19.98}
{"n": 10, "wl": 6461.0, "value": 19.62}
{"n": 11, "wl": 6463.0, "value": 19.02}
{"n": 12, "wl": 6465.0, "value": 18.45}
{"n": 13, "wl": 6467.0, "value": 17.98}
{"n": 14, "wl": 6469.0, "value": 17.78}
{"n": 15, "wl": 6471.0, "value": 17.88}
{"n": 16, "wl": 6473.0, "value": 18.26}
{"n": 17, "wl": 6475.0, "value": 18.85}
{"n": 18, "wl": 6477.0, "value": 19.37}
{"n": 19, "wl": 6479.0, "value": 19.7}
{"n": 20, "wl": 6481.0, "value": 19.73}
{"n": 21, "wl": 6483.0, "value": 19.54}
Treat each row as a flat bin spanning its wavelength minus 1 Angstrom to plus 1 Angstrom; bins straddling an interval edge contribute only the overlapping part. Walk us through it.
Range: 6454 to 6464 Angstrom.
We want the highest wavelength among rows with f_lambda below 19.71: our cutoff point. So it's 6463.0 Angstrom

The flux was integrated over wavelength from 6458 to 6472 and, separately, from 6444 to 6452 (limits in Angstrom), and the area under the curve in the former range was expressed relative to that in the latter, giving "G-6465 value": 1.7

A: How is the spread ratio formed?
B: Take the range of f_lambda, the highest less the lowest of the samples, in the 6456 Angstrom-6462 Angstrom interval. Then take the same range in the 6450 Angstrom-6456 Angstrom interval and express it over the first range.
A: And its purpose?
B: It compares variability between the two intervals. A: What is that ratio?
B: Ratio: 0.4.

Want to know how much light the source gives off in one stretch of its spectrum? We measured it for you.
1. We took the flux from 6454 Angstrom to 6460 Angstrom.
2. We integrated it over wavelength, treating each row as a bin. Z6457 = 120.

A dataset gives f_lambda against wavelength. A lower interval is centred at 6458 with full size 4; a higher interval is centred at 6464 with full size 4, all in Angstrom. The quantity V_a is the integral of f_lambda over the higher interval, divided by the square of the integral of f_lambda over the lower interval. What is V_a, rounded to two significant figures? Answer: 0.012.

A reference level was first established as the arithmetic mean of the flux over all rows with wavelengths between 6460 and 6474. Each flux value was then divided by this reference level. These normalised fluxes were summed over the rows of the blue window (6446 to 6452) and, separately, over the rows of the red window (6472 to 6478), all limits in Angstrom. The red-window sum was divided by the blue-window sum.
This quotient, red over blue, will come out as 0.95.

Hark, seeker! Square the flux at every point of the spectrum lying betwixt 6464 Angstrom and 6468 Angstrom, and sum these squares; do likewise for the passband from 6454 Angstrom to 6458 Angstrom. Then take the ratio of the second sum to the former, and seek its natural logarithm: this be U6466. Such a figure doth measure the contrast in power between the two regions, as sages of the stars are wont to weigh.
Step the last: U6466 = 0.19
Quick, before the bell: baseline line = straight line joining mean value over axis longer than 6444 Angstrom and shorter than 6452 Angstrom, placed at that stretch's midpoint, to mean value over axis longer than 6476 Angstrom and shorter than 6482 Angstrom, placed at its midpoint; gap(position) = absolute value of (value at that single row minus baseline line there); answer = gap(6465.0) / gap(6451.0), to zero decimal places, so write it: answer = 24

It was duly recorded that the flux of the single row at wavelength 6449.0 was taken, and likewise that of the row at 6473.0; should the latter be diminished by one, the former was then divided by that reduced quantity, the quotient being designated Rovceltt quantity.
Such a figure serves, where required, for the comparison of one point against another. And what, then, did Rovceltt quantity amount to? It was 1.15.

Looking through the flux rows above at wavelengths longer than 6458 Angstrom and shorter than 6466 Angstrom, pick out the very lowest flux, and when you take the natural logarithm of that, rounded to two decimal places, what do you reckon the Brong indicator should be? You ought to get 2.92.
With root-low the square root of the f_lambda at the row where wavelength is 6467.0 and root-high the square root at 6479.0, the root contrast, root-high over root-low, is 1.05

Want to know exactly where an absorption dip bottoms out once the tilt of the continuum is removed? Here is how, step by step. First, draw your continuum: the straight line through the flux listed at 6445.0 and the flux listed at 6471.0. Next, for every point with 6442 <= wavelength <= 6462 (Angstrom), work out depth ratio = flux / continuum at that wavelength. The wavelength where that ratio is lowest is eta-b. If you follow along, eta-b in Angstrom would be 6443.0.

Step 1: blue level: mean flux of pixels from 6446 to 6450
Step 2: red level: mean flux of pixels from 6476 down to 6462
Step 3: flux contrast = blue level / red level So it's 1.08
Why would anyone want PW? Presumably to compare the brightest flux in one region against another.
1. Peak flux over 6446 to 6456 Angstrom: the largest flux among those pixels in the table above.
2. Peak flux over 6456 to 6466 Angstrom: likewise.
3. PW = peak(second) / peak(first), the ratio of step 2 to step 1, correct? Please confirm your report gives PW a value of 1.01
